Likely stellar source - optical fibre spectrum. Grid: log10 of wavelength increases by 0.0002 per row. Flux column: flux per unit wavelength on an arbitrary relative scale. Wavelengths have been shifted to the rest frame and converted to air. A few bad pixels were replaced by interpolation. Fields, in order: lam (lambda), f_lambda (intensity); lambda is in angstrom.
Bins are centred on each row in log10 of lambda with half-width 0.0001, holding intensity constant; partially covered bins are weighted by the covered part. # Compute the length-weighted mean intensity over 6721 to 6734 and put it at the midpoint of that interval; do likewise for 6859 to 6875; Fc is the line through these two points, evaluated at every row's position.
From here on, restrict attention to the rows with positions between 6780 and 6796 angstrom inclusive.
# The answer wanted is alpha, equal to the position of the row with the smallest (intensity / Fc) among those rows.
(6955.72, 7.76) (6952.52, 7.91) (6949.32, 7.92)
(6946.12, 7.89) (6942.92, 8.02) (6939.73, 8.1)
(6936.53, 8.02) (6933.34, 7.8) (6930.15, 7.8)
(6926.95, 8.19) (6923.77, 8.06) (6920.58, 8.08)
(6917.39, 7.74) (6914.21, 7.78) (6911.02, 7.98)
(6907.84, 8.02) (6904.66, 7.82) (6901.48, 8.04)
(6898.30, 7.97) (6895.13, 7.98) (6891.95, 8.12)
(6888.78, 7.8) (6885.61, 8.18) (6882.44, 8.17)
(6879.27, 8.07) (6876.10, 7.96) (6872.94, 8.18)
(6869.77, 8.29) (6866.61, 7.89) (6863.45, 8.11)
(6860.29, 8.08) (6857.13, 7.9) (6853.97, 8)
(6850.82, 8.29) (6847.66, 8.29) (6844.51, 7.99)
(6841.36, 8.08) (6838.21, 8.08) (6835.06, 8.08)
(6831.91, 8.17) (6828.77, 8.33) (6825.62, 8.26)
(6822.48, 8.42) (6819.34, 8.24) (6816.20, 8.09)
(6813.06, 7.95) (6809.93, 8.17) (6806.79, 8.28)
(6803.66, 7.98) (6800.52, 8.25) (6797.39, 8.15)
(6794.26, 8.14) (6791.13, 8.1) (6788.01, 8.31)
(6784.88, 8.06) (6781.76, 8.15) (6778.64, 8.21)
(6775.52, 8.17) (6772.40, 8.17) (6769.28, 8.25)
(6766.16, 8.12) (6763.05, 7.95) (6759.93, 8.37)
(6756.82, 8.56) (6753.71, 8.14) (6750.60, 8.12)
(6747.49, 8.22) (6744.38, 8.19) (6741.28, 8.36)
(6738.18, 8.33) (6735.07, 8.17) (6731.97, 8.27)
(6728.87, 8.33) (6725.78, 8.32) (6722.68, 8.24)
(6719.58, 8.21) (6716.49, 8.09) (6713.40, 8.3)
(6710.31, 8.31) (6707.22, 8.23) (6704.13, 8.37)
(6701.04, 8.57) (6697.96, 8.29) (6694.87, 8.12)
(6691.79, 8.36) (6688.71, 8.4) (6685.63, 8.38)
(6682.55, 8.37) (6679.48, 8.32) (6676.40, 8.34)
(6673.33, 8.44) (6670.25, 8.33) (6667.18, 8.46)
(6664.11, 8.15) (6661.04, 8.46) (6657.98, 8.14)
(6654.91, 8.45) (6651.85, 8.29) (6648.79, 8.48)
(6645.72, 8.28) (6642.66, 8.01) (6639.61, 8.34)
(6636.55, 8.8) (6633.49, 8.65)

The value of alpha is 6784.88 angstrom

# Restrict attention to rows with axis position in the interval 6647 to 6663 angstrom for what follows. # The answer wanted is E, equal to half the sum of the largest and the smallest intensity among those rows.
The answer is 8.31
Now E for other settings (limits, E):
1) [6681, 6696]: 8.26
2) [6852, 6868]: 8.00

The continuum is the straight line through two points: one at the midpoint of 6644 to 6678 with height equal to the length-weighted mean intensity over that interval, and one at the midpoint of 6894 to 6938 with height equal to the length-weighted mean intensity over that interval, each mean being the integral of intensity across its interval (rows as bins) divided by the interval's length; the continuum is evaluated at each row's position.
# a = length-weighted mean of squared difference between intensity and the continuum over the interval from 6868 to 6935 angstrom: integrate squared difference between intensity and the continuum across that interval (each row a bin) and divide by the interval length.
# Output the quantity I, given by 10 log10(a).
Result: -16.6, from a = 0.022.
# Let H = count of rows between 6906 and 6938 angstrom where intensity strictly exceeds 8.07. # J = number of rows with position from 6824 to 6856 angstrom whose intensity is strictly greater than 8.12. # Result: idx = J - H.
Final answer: 3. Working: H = 2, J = 5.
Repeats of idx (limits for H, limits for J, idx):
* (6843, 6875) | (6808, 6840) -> 0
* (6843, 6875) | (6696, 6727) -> 3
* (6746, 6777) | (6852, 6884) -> -6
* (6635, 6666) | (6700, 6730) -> 0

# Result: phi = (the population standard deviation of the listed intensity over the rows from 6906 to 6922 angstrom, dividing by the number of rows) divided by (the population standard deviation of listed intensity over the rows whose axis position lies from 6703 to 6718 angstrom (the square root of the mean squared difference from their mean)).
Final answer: 1.4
